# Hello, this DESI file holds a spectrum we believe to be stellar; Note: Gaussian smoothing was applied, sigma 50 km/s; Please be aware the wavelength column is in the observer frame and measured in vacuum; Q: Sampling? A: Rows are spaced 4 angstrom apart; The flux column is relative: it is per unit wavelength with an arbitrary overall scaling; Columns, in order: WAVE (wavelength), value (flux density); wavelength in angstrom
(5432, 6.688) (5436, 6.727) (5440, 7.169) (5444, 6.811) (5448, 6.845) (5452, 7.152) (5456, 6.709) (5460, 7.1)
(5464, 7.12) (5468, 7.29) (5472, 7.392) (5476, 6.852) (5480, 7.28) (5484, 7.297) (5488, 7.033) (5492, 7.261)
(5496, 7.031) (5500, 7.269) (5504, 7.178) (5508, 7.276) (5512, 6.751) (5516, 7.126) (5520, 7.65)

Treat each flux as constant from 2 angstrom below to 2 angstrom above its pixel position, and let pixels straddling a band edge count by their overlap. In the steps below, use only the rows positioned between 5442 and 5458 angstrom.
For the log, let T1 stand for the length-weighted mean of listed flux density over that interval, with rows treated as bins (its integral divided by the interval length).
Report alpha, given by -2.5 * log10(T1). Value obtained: -2.09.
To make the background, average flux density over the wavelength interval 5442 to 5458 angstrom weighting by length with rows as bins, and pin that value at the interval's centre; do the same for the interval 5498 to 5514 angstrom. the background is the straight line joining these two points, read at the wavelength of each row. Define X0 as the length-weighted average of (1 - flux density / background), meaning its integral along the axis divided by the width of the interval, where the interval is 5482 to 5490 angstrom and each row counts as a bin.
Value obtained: -0.0188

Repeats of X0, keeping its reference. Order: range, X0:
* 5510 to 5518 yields 0.0300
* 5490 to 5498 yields -0.0112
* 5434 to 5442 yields -0.0175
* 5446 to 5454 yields -0.0173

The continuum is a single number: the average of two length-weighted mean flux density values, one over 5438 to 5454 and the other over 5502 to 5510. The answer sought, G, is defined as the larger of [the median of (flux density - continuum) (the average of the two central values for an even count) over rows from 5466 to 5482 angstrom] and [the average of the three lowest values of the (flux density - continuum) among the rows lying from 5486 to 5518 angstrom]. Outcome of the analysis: 0.17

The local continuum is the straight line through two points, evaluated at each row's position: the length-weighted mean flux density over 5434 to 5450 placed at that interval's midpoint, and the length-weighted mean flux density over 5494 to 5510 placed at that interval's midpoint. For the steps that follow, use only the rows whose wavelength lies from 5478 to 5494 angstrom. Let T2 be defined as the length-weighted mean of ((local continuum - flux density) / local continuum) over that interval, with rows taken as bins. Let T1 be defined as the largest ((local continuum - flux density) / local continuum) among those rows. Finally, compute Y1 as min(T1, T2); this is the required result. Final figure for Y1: -0.015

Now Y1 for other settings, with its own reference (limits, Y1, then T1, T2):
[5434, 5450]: 0.000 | 0.019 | 0.000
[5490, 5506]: -0.002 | 0.018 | -0.002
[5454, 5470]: -0.009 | 0.036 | -0.009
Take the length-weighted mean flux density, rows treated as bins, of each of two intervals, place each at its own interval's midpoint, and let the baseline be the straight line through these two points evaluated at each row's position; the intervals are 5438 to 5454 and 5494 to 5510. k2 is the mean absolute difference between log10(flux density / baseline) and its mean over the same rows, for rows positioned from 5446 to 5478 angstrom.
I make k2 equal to 0.0115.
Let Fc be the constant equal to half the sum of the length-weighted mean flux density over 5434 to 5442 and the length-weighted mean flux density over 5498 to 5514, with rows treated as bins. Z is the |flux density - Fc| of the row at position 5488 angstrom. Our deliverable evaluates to 0.00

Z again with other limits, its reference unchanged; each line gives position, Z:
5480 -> 0.25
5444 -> 0.22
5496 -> 0.00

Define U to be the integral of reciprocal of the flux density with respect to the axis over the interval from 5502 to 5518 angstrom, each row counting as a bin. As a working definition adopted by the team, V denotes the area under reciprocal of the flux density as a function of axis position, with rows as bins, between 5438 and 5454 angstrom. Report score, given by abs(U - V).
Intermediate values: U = 2.26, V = 2.29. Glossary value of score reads 0.028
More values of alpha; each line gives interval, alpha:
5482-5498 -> -2.14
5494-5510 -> -2.14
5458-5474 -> -2.15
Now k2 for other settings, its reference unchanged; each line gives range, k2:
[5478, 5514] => 0.0092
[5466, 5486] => 0.0091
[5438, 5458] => 0.0115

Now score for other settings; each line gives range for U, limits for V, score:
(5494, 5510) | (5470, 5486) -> 0.004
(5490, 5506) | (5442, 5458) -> 0.100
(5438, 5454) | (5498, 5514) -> 0.039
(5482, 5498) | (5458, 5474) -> 0.022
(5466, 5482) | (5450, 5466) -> 0.058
